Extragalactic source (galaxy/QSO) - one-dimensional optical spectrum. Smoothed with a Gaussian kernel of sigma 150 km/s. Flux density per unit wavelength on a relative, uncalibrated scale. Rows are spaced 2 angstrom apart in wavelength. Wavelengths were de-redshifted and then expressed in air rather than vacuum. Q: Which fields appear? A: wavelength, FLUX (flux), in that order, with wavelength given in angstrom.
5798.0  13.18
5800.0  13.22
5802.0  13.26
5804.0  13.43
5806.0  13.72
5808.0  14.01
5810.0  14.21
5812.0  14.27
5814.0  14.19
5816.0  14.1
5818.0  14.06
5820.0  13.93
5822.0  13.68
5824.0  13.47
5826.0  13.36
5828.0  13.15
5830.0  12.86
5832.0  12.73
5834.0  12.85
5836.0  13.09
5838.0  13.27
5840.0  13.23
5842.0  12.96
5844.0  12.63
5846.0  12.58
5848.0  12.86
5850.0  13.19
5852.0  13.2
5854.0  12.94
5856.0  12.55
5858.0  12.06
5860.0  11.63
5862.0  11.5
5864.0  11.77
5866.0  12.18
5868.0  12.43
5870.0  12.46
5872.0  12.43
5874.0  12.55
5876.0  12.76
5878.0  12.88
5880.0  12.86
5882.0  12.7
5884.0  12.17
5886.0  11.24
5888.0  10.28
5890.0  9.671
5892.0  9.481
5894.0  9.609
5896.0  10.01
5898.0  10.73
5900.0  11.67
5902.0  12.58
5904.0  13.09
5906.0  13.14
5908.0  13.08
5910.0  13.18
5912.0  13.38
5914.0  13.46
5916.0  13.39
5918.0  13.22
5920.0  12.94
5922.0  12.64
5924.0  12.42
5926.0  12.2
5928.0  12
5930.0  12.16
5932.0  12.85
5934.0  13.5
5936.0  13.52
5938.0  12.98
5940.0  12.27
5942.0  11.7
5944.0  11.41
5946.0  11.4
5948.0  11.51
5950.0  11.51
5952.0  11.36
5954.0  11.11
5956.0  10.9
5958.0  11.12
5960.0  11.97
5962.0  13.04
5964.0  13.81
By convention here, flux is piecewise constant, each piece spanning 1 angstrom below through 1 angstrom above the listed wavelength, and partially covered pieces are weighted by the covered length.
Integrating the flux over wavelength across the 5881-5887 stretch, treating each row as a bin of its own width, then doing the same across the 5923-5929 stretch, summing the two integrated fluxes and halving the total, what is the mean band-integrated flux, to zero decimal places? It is 73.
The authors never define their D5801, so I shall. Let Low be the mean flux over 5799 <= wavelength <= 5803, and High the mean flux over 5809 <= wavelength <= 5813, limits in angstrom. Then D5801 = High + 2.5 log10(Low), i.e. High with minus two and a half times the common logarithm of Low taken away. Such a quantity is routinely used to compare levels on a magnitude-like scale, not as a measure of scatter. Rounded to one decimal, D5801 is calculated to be 17.0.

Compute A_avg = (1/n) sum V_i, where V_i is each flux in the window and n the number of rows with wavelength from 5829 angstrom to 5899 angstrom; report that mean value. 12.1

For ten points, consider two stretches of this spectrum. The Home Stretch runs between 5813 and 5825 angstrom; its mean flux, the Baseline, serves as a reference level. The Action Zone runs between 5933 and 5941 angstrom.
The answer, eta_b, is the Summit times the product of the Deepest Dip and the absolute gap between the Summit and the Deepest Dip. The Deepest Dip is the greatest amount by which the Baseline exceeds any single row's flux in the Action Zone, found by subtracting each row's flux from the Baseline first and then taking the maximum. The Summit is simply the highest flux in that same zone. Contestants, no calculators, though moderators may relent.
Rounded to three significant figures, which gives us 263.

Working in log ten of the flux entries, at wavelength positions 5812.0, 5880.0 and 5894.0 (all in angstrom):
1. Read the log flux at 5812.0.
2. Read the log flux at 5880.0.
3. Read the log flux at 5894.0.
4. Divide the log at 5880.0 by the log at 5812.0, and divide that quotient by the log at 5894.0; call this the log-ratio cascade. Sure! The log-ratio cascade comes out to 0.98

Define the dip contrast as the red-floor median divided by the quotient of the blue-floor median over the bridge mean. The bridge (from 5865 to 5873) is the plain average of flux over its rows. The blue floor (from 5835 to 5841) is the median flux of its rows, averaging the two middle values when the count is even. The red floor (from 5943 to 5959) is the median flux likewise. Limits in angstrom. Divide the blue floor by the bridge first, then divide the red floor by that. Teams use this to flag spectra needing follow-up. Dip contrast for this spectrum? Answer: 10.6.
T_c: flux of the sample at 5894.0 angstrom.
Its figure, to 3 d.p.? 9.609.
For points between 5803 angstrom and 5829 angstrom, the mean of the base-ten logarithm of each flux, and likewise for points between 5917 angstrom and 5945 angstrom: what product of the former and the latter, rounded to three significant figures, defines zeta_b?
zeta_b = 1.25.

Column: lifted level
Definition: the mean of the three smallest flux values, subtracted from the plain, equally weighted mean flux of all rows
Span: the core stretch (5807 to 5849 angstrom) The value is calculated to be 0.76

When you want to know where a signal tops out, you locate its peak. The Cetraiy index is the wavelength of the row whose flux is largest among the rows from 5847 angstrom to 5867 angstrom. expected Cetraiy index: 5852.0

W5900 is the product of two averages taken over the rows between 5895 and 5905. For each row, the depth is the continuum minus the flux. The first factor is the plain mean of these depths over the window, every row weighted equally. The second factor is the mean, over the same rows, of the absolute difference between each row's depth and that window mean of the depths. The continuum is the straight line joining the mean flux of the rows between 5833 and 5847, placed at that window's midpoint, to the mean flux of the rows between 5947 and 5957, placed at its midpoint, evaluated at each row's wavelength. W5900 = 0.45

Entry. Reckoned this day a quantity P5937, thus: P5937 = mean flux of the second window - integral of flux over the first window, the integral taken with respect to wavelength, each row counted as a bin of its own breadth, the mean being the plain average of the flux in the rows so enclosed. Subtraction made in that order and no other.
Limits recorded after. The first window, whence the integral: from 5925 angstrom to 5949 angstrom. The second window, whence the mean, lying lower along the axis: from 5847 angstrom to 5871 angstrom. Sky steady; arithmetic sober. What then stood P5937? -283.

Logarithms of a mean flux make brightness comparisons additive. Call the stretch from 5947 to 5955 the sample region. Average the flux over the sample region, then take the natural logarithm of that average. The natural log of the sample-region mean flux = 2.43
